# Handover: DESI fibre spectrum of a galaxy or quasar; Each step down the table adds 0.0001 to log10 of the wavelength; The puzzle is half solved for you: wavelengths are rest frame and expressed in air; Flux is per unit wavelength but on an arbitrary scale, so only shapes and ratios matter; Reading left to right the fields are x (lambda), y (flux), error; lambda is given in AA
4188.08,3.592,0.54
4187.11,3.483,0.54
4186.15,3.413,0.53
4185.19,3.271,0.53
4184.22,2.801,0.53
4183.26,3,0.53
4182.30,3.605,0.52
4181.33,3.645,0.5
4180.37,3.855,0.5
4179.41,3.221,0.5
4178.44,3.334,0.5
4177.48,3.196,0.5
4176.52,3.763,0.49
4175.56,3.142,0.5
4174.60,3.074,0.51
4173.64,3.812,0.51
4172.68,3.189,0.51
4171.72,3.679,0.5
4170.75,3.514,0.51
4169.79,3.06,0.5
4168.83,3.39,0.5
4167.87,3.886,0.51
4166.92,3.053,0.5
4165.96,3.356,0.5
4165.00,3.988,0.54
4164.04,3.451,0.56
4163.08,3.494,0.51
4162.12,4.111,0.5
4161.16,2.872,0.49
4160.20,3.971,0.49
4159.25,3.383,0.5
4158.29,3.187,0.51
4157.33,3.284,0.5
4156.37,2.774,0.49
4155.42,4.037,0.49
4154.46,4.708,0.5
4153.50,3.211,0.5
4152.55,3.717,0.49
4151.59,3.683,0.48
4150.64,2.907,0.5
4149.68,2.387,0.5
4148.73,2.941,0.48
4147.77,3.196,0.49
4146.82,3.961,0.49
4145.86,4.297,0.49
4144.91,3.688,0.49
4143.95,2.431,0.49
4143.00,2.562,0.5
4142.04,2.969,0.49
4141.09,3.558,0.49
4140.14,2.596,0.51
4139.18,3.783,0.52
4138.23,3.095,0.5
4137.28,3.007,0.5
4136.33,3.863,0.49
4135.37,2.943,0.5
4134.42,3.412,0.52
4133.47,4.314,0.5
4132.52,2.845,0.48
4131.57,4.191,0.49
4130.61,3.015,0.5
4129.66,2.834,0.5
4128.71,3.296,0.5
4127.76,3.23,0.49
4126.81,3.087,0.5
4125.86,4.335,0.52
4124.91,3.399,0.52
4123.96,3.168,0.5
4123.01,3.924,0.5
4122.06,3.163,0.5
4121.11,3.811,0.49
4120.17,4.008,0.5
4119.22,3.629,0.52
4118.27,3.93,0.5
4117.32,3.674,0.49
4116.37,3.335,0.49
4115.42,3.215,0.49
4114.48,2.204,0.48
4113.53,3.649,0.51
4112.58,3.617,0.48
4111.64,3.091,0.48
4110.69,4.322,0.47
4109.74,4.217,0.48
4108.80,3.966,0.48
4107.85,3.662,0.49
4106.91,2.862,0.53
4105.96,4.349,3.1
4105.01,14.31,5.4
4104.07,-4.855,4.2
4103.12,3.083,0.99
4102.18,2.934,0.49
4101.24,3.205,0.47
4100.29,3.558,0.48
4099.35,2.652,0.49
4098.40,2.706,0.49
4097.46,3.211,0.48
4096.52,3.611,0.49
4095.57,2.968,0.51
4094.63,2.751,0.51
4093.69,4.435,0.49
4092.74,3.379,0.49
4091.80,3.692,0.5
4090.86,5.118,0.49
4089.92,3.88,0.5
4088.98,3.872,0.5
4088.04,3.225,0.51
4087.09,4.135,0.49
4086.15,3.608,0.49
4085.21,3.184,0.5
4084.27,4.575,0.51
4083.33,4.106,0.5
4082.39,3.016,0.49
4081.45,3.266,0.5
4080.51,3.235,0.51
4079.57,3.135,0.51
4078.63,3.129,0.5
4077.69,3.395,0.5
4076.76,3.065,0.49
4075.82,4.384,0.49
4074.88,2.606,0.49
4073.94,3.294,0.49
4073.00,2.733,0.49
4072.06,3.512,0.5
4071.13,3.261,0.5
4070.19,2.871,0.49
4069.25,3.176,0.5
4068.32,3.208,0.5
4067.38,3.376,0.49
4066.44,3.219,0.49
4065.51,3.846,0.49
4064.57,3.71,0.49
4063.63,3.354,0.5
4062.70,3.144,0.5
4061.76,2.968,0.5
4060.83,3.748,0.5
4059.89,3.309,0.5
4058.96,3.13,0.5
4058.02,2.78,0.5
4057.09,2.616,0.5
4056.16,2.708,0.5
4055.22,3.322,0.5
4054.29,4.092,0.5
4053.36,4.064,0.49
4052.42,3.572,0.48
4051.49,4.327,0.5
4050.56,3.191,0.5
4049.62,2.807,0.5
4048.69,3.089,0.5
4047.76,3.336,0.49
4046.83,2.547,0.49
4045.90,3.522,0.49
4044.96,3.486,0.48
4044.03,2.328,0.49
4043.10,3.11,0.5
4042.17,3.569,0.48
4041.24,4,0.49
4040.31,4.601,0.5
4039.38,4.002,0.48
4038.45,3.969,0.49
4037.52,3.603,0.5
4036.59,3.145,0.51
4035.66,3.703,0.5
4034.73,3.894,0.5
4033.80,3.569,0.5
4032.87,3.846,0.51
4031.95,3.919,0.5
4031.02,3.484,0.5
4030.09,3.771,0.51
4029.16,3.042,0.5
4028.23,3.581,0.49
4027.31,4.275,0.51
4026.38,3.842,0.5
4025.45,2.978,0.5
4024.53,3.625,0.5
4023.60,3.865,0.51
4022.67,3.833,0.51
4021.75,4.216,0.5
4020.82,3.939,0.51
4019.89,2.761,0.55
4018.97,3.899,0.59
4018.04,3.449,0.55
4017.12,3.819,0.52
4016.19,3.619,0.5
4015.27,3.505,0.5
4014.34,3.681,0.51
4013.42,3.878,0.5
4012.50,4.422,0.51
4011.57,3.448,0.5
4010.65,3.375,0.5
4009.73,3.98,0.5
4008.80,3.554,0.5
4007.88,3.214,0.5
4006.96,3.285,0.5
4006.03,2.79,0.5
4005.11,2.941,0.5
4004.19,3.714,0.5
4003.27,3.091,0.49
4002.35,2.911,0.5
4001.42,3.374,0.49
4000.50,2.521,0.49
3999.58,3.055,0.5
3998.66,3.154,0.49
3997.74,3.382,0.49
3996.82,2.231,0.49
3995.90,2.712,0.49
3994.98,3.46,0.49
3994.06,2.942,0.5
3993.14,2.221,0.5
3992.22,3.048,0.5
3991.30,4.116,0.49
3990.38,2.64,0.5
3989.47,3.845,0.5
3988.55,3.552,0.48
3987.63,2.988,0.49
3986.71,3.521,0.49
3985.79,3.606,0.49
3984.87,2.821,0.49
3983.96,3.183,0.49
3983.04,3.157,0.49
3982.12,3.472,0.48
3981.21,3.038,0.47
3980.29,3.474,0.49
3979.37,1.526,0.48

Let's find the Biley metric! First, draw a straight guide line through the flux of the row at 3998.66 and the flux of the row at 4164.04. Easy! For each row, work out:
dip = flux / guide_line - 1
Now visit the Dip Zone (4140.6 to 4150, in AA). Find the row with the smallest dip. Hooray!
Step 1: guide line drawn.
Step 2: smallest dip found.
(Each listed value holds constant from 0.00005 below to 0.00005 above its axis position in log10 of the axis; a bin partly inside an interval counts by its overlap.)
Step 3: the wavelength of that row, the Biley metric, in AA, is 4149.68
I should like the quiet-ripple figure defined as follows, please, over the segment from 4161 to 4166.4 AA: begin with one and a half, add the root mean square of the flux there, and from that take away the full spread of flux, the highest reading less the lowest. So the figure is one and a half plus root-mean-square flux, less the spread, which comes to 3.8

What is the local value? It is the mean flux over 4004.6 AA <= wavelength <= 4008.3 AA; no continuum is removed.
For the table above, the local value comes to 3.06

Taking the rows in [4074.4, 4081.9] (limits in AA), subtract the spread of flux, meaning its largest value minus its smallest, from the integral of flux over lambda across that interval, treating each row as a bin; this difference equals 22.8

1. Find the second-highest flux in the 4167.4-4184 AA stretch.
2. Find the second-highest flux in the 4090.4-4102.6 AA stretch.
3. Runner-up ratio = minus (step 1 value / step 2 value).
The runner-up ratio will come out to -0.87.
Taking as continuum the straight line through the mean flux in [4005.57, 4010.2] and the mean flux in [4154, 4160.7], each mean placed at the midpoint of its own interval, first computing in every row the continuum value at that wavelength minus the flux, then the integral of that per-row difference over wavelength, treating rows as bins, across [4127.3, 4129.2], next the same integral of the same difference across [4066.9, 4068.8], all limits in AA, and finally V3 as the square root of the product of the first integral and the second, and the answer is 0.44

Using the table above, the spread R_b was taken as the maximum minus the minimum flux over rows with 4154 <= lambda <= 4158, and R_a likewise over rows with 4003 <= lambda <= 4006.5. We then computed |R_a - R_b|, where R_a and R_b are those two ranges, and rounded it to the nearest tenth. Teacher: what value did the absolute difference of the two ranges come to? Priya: 1.0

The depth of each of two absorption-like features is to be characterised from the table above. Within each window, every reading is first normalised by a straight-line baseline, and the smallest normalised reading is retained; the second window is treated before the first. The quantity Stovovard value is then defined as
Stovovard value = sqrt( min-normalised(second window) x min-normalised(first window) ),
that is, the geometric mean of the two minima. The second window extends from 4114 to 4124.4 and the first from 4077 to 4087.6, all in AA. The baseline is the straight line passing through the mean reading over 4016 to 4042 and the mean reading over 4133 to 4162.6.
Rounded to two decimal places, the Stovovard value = 0.73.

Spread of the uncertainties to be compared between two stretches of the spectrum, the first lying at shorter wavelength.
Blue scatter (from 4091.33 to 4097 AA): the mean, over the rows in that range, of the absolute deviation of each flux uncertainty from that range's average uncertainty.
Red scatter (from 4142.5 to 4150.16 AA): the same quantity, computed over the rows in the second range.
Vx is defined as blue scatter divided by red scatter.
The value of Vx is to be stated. 1.9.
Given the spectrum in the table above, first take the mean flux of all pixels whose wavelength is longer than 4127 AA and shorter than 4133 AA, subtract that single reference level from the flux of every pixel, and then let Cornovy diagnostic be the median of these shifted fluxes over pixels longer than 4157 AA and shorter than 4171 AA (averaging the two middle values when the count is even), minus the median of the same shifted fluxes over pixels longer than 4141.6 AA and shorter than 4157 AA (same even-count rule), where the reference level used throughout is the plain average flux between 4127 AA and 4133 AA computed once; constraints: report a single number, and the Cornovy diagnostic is 0.19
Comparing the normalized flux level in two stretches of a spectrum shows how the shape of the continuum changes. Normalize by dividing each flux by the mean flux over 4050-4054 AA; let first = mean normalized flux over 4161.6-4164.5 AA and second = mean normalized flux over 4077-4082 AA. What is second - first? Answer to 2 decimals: -0.12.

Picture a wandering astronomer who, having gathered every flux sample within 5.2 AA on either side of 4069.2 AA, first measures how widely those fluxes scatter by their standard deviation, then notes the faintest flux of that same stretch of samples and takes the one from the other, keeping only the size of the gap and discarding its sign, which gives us 2.4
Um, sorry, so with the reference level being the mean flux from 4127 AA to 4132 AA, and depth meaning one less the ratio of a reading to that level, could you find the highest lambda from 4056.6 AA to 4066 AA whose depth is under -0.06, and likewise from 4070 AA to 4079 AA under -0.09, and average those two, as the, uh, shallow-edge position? 4070.7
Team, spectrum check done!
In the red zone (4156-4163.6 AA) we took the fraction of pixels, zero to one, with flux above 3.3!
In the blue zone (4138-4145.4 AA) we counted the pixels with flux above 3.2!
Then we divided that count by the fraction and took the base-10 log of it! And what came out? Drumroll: 0.78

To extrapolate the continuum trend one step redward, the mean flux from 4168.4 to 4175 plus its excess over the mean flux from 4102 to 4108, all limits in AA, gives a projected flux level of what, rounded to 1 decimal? 3.0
